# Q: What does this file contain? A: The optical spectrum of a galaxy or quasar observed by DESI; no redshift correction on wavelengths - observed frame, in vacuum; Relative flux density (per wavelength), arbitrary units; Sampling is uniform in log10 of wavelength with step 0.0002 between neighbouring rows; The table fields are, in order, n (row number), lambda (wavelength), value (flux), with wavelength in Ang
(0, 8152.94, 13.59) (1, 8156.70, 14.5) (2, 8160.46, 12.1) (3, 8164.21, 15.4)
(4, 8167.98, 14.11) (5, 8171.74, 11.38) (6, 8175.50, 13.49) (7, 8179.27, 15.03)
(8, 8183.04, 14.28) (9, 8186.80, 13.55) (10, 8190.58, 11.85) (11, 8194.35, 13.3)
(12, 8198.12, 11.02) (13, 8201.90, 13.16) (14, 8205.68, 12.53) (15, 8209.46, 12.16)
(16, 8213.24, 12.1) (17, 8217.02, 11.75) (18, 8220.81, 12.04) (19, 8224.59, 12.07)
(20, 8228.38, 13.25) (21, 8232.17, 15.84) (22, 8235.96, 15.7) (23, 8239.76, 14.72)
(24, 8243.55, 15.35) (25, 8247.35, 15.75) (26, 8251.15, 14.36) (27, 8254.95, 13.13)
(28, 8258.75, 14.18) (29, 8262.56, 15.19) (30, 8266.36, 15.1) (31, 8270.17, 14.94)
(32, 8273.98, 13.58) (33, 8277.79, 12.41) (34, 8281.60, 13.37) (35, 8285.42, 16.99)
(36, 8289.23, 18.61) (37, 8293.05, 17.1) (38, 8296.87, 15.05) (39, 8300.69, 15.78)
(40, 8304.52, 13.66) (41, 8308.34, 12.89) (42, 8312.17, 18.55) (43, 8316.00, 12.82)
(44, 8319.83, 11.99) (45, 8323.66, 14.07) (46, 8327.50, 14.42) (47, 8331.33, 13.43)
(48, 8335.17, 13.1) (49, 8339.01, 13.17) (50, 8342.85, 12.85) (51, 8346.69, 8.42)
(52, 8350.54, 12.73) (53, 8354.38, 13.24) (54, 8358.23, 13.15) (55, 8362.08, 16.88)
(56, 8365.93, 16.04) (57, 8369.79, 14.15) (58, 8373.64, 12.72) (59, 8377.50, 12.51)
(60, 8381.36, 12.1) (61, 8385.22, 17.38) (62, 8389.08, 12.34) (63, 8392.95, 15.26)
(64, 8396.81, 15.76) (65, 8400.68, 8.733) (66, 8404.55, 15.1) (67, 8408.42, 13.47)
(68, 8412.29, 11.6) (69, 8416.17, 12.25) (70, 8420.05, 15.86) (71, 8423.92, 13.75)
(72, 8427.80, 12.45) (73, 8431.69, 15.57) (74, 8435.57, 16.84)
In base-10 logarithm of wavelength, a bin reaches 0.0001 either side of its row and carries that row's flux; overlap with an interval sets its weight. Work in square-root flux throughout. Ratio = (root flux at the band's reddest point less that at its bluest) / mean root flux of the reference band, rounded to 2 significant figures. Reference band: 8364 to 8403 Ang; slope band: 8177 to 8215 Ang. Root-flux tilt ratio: -0.11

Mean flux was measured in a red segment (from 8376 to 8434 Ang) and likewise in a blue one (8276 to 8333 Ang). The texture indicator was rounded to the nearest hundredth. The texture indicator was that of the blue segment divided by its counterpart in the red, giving 1.08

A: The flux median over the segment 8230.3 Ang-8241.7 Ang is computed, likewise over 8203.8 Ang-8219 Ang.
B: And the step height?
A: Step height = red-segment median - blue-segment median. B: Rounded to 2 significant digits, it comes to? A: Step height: 3.6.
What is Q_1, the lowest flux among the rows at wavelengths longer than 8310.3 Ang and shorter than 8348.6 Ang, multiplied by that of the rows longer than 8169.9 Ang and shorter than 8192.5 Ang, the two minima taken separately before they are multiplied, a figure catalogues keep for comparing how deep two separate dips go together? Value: 96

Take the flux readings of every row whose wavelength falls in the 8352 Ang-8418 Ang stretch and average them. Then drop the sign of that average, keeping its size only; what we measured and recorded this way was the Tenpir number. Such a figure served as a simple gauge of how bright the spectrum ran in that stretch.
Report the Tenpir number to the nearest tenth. 13.7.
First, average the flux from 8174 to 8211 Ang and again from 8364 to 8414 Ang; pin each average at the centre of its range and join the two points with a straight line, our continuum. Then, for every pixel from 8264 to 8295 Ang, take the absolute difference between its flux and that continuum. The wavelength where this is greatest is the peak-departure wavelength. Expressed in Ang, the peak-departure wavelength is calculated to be 8289.23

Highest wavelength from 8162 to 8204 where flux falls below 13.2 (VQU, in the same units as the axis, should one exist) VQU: 8201.90 Ang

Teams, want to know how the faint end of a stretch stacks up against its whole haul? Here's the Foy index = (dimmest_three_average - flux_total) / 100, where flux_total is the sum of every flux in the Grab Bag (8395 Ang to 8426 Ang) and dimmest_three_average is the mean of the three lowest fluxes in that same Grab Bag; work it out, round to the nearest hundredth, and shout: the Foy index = -0.96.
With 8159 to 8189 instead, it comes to -0.97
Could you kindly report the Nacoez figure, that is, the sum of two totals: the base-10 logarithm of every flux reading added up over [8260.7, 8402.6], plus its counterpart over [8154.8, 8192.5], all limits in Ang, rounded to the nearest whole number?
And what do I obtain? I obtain 54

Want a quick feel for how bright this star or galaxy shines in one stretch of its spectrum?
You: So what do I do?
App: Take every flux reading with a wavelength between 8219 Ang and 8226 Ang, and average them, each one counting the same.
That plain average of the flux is 12.1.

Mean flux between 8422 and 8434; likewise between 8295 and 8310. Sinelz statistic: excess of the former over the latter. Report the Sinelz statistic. -0.4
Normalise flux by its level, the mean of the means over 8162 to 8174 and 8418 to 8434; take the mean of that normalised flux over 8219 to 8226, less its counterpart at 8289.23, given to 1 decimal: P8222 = -0.5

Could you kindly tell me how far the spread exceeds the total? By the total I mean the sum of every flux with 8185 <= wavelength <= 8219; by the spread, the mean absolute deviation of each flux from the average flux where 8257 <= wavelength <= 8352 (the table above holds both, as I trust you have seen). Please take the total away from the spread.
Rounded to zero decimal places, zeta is -110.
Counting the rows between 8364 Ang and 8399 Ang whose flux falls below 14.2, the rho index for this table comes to 5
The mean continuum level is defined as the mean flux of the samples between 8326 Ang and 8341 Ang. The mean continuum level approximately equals 13.5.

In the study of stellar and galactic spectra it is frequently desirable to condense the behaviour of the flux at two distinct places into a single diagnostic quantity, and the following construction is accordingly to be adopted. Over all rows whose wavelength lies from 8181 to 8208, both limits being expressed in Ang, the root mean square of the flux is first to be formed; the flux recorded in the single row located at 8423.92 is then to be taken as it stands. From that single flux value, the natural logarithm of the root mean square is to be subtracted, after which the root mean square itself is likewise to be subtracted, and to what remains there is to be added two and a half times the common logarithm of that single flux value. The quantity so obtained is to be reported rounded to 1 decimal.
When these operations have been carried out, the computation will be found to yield 1.2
